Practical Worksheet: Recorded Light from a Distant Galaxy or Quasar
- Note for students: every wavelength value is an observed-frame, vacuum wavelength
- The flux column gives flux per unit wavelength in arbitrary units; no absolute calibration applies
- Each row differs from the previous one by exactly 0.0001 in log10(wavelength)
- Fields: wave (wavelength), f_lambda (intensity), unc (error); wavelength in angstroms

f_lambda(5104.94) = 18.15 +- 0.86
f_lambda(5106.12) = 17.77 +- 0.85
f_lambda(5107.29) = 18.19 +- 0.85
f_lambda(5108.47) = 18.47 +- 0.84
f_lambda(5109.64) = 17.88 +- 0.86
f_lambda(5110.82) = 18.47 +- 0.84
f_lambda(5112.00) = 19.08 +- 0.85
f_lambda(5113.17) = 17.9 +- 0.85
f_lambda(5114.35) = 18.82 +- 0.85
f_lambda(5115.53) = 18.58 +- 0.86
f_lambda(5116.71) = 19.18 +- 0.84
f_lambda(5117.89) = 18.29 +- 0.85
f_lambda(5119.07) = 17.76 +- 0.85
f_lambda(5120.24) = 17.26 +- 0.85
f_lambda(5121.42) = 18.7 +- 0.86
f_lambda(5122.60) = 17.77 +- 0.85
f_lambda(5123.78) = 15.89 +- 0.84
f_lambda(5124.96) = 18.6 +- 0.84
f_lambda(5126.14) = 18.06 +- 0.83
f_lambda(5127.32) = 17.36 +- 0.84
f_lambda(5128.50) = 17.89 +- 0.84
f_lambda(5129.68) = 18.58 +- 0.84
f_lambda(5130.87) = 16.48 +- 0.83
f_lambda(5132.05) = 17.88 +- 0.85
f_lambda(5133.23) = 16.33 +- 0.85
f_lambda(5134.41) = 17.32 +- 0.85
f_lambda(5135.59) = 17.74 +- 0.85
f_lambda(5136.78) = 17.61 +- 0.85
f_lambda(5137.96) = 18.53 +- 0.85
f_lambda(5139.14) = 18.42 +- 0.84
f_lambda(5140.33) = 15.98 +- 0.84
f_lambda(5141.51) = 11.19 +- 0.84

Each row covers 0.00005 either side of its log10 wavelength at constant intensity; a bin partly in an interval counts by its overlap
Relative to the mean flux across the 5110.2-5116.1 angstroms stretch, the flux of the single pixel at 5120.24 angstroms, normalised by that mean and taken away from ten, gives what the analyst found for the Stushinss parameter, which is 9.07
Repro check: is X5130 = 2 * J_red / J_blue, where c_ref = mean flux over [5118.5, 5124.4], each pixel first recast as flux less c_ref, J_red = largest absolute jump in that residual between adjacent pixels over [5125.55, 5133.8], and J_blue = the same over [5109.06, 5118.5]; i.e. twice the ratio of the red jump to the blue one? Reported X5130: 3.56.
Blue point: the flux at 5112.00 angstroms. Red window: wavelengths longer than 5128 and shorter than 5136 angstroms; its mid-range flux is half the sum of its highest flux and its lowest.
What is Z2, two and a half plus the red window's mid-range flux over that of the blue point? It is 3.41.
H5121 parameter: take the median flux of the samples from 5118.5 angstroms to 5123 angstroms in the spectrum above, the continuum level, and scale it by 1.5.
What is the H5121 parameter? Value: 26.6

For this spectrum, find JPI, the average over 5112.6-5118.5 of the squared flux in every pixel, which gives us 344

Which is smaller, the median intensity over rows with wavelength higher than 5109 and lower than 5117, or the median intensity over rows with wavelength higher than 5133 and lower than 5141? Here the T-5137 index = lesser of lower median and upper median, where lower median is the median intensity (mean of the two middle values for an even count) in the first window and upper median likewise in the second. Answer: 17.6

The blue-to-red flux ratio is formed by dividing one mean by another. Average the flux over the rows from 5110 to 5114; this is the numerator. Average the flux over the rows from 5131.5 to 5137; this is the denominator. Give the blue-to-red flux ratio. 1.06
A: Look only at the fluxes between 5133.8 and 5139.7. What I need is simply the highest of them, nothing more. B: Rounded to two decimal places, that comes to 18.53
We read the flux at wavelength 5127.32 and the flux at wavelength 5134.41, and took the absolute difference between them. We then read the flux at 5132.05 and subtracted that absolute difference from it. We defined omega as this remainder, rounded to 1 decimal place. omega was 17.8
